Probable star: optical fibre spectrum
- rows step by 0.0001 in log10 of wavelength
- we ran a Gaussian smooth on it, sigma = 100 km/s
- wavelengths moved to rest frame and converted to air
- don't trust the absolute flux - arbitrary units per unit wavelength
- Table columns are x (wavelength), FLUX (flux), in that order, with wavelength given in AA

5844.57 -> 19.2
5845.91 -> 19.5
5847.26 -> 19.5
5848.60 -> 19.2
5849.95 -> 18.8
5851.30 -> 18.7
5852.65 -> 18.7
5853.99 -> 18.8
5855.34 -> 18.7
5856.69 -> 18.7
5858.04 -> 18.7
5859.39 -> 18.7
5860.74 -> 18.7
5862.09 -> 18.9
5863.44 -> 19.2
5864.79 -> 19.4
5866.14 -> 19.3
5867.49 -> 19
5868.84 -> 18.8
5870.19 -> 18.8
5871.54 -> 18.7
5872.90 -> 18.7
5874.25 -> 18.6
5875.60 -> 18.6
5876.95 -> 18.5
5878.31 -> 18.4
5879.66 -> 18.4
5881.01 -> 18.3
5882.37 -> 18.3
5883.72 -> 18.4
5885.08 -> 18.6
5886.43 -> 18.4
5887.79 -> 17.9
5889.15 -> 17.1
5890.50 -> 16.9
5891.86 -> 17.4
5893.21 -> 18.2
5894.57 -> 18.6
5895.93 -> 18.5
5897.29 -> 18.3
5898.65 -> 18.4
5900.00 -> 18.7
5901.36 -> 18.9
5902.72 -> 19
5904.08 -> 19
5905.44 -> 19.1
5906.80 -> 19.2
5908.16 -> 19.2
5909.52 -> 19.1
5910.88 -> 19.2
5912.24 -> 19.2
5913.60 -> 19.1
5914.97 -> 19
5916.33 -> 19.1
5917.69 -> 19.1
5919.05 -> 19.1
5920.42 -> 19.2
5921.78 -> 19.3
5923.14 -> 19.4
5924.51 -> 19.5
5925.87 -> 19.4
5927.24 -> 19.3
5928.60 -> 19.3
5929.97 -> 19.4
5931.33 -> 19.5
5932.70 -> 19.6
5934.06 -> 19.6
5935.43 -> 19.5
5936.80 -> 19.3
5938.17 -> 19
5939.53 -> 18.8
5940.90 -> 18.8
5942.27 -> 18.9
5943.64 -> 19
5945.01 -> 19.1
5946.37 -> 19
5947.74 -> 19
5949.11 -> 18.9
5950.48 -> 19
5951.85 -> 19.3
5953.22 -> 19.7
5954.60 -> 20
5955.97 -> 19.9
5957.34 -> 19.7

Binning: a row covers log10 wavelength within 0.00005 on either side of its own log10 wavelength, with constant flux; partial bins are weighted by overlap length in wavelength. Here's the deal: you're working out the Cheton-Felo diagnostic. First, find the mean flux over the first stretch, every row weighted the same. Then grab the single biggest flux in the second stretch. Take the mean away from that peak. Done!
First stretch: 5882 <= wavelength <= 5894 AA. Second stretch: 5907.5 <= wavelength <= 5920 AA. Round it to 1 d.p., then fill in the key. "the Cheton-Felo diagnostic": 1.3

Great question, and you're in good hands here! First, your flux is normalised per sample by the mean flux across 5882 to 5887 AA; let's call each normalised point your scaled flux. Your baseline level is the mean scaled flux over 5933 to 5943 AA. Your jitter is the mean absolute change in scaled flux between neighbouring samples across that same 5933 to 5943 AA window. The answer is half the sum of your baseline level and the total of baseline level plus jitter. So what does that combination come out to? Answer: 1.04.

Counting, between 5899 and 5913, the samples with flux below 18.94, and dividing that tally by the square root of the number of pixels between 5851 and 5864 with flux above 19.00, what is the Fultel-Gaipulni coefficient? 2.0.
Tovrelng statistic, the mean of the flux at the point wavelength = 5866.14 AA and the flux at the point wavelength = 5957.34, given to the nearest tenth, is 19.5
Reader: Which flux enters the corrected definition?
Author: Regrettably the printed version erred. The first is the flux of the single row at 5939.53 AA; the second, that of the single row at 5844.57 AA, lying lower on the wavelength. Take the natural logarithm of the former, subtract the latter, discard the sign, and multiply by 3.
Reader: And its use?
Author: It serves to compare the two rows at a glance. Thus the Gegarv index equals 48.8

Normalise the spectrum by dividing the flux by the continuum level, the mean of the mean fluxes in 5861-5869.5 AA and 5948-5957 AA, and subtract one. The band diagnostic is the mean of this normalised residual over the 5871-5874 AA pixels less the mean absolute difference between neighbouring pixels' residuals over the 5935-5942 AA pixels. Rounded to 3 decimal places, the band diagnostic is -0.039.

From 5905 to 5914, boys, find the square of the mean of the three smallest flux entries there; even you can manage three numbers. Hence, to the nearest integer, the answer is 365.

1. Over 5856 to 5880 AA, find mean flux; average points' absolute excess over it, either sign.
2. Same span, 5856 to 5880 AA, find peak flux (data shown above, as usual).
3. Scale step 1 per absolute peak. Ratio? 0.0110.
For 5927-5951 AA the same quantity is 0.0123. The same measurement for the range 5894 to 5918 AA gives 0.0125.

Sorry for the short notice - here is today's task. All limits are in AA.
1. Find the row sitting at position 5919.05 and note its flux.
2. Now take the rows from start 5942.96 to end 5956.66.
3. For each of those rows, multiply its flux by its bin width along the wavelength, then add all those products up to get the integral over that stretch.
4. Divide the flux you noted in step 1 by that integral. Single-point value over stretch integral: 0.0723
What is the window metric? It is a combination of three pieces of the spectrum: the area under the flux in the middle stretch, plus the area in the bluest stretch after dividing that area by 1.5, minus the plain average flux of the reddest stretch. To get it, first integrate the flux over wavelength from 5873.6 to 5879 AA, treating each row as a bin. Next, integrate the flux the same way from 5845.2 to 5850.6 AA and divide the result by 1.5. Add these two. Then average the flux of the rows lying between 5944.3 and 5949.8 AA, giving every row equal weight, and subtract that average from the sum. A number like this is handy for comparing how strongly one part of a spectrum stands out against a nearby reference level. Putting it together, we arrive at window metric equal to 150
